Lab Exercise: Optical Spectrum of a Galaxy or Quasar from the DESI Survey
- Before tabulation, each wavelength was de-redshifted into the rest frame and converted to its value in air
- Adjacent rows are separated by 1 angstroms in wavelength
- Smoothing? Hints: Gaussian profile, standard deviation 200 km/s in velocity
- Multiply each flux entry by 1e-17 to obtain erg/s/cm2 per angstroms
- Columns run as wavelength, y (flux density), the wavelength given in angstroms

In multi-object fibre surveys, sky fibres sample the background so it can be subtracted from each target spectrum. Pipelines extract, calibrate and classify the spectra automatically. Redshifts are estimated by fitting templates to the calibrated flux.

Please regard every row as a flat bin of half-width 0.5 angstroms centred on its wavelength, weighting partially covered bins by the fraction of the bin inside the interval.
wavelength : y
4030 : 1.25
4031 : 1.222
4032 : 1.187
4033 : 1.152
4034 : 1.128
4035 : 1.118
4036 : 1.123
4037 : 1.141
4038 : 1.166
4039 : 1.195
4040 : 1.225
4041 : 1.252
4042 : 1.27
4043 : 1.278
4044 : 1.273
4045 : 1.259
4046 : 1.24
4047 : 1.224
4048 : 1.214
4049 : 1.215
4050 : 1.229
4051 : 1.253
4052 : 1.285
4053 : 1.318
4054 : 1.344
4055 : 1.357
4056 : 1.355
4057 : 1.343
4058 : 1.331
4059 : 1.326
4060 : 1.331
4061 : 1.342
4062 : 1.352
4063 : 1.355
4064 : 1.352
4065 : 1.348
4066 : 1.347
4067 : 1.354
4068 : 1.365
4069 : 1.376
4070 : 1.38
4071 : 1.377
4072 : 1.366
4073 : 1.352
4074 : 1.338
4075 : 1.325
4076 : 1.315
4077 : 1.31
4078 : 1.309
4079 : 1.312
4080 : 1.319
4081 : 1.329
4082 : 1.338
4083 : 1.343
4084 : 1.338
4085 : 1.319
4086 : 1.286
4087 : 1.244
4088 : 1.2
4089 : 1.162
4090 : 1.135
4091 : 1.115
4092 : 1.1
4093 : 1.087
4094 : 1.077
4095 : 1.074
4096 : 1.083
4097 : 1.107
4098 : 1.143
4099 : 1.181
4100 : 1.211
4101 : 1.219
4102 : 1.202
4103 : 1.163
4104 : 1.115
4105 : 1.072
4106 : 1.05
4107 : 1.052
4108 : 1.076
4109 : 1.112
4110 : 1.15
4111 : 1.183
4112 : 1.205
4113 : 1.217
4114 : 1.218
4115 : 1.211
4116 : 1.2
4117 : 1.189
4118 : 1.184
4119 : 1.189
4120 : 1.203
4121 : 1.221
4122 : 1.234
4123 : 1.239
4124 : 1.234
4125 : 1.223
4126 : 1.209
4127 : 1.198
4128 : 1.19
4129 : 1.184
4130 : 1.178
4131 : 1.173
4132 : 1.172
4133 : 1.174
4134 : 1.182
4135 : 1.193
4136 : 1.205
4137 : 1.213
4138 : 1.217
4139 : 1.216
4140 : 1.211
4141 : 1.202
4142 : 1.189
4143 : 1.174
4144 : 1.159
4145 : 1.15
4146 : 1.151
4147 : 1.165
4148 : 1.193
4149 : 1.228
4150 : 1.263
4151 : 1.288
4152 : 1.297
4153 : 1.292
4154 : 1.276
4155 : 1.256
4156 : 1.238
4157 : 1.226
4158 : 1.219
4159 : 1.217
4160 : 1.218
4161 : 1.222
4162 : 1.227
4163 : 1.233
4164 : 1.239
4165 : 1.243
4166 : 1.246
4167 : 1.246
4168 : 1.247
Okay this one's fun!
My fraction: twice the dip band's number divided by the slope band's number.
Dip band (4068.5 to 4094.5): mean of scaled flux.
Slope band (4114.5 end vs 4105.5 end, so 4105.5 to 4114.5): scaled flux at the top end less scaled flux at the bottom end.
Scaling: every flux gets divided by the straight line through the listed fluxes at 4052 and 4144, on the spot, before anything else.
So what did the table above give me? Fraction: 14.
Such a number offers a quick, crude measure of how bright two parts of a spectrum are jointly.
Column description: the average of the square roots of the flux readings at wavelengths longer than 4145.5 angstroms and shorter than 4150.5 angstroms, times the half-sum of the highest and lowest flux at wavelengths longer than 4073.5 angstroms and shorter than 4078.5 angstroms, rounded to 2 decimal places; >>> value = 1.45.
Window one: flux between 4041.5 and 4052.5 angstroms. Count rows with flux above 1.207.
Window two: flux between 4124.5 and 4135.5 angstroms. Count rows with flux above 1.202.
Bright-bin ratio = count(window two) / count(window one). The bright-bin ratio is 0.2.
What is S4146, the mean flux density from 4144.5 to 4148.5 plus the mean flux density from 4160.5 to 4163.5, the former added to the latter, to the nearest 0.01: 2.39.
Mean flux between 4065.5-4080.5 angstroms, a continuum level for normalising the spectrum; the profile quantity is 1.34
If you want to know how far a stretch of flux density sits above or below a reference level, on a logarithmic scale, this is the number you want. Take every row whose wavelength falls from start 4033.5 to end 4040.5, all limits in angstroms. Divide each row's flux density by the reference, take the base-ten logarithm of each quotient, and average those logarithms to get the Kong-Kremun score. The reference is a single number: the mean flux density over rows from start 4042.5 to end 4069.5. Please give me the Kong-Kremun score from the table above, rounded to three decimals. -0.054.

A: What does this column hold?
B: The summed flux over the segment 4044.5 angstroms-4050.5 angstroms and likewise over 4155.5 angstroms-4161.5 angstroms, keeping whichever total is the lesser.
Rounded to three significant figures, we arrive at 7.34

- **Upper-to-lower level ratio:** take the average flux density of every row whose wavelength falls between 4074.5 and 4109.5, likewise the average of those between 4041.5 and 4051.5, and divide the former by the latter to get 0.96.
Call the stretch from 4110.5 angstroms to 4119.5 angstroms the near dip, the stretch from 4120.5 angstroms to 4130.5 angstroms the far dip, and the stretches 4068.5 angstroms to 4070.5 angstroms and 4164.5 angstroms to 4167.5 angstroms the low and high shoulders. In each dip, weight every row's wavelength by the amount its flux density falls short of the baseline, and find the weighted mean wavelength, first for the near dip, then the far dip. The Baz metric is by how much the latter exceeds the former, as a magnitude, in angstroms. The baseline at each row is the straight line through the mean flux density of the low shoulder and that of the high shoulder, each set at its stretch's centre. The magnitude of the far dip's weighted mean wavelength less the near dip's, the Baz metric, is 11.0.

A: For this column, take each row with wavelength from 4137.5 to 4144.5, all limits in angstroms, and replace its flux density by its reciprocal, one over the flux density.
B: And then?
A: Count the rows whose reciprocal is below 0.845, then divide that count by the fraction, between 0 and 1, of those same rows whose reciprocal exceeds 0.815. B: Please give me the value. 5.0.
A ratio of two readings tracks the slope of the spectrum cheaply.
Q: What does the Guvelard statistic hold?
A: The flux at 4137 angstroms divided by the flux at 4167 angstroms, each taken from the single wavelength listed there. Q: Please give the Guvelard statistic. 0.97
